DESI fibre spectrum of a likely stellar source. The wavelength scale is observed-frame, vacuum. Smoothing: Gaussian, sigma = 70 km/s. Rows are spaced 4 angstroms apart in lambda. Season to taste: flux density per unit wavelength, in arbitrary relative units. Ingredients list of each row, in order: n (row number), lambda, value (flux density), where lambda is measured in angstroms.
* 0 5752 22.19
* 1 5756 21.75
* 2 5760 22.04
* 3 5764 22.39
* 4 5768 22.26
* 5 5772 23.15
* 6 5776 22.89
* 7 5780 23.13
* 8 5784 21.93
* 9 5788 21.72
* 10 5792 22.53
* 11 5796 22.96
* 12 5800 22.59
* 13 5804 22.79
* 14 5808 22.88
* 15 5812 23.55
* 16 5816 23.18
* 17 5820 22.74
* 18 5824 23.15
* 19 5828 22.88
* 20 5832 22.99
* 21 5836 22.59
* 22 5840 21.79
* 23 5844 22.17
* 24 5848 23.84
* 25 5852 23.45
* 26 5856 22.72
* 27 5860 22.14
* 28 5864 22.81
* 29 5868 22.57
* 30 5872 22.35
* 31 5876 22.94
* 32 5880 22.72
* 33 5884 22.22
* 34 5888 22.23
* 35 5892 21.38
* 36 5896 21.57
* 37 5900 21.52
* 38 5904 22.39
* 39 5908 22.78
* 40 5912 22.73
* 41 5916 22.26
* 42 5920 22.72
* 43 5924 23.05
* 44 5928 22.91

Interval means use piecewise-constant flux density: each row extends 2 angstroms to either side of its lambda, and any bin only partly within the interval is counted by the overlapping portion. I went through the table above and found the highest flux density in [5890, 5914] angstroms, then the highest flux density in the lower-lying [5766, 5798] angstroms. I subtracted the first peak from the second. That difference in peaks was 0.4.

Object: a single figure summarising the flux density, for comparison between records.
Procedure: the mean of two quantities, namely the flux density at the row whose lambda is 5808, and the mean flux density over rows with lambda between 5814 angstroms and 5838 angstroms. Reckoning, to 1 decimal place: 22.9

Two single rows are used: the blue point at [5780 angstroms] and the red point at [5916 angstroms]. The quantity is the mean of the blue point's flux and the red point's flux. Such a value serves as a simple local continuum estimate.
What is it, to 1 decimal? 22.7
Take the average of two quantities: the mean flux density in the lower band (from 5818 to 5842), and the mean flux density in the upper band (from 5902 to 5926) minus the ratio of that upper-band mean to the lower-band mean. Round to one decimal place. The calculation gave 22.2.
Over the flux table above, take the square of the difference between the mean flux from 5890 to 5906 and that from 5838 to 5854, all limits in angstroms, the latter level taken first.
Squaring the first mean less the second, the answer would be 1.2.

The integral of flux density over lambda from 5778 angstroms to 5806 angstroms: 631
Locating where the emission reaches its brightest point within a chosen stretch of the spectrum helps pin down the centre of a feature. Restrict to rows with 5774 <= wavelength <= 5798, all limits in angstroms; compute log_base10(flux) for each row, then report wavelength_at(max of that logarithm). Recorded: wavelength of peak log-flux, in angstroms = 5780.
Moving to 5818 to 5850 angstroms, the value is 5848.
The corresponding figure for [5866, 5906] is 5876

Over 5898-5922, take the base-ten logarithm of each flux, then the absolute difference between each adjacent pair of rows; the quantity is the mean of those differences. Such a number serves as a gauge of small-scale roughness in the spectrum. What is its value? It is 0.0087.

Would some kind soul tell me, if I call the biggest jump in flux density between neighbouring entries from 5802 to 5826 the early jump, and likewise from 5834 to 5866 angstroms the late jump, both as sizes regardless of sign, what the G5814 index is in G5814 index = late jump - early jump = 1.0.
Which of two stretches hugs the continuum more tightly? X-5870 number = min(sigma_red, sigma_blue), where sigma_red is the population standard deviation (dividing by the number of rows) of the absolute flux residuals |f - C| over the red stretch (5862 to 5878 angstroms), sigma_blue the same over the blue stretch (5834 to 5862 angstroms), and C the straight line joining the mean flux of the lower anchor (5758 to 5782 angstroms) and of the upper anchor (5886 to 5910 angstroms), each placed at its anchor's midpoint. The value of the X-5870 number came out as 0.229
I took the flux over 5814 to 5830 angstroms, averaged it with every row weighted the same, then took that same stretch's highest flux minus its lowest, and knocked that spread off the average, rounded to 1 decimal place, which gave 22.5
